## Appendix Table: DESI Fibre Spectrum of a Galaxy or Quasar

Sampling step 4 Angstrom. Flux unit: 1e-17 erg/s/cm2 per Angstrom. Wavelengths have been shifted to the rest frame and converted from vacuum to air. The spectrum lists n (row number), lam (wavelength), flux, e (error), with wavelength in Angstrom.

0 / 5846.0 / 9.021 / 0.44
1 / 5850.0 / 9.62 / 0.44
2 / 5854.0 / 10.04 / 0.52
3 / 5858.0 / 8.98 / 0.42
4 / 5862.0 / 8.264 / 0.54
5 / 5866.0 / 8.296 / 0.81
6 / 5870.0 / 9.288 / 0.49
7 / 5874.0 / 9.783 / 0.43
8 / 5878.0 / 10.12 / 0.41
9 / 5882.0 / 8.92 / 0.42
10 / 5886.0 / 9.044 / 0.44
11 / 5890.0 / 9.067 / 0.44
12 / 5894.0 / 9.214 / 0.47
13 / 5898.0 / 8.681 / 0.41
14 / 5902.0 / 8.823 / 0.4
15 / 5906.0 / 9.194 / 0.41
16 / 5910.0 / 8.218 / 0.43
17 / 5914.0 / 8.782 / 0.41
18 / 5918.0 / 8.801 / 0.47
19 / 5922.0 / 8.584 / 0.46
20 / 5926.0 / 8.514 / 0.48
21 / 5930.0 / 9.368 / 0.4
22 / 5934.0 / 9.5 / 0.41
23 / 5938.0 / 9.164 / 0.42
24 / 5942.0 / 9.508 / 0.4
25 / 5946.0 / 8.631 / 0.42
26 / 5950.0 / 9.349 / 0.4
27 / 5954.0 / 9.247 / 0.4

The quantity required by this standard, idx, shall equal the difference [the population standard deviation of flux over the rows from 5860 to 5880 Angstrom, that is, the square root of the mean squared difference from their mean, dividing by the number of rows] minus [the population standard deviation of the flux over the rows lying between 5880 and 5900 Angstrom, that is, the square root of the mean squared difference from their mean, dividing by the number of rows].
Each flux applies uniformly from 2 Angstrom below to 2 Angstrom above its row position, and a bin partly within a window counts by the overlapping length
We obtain 0.58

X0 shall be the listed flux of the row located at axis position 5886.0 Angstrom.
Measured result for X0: 9.044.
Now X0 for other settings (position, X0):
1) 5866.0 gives 8.296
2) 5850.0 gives 9.62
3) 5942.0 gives 9.508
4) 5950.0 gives 9.349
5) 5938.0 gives 9.164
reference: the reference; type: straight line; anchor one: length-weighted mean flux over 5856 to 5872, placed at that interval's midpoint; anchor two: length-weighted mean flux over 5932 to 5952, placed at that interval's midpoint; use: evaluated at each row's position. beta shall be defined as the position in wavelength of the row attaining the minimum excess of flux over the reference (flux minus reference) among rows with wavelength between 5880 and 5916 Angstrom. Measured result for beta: 5910.0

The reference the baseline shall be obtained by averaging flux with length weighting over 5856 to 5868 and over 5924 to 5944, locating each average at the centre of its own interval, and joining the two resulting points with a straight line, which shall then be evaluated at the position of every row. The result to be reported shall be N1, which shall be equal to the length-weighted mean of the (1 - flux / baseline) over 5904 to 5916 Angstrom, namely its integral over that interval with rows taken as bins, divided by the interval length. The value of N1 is 0.027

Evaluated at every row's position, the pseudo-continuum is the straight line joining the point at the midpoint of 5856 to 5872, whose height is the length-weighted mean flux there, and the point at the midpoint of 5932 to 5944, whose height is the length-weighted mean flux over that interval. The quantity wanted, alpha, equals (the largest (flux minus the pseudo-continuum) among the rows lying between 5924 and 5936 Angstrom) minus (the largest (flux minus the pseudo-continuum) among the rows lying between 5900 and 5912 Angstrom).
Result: 0.0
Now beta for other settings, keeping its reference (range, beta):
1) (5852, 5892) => 5862.0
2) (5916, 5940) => 5926.0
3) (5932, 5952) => 5946.0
